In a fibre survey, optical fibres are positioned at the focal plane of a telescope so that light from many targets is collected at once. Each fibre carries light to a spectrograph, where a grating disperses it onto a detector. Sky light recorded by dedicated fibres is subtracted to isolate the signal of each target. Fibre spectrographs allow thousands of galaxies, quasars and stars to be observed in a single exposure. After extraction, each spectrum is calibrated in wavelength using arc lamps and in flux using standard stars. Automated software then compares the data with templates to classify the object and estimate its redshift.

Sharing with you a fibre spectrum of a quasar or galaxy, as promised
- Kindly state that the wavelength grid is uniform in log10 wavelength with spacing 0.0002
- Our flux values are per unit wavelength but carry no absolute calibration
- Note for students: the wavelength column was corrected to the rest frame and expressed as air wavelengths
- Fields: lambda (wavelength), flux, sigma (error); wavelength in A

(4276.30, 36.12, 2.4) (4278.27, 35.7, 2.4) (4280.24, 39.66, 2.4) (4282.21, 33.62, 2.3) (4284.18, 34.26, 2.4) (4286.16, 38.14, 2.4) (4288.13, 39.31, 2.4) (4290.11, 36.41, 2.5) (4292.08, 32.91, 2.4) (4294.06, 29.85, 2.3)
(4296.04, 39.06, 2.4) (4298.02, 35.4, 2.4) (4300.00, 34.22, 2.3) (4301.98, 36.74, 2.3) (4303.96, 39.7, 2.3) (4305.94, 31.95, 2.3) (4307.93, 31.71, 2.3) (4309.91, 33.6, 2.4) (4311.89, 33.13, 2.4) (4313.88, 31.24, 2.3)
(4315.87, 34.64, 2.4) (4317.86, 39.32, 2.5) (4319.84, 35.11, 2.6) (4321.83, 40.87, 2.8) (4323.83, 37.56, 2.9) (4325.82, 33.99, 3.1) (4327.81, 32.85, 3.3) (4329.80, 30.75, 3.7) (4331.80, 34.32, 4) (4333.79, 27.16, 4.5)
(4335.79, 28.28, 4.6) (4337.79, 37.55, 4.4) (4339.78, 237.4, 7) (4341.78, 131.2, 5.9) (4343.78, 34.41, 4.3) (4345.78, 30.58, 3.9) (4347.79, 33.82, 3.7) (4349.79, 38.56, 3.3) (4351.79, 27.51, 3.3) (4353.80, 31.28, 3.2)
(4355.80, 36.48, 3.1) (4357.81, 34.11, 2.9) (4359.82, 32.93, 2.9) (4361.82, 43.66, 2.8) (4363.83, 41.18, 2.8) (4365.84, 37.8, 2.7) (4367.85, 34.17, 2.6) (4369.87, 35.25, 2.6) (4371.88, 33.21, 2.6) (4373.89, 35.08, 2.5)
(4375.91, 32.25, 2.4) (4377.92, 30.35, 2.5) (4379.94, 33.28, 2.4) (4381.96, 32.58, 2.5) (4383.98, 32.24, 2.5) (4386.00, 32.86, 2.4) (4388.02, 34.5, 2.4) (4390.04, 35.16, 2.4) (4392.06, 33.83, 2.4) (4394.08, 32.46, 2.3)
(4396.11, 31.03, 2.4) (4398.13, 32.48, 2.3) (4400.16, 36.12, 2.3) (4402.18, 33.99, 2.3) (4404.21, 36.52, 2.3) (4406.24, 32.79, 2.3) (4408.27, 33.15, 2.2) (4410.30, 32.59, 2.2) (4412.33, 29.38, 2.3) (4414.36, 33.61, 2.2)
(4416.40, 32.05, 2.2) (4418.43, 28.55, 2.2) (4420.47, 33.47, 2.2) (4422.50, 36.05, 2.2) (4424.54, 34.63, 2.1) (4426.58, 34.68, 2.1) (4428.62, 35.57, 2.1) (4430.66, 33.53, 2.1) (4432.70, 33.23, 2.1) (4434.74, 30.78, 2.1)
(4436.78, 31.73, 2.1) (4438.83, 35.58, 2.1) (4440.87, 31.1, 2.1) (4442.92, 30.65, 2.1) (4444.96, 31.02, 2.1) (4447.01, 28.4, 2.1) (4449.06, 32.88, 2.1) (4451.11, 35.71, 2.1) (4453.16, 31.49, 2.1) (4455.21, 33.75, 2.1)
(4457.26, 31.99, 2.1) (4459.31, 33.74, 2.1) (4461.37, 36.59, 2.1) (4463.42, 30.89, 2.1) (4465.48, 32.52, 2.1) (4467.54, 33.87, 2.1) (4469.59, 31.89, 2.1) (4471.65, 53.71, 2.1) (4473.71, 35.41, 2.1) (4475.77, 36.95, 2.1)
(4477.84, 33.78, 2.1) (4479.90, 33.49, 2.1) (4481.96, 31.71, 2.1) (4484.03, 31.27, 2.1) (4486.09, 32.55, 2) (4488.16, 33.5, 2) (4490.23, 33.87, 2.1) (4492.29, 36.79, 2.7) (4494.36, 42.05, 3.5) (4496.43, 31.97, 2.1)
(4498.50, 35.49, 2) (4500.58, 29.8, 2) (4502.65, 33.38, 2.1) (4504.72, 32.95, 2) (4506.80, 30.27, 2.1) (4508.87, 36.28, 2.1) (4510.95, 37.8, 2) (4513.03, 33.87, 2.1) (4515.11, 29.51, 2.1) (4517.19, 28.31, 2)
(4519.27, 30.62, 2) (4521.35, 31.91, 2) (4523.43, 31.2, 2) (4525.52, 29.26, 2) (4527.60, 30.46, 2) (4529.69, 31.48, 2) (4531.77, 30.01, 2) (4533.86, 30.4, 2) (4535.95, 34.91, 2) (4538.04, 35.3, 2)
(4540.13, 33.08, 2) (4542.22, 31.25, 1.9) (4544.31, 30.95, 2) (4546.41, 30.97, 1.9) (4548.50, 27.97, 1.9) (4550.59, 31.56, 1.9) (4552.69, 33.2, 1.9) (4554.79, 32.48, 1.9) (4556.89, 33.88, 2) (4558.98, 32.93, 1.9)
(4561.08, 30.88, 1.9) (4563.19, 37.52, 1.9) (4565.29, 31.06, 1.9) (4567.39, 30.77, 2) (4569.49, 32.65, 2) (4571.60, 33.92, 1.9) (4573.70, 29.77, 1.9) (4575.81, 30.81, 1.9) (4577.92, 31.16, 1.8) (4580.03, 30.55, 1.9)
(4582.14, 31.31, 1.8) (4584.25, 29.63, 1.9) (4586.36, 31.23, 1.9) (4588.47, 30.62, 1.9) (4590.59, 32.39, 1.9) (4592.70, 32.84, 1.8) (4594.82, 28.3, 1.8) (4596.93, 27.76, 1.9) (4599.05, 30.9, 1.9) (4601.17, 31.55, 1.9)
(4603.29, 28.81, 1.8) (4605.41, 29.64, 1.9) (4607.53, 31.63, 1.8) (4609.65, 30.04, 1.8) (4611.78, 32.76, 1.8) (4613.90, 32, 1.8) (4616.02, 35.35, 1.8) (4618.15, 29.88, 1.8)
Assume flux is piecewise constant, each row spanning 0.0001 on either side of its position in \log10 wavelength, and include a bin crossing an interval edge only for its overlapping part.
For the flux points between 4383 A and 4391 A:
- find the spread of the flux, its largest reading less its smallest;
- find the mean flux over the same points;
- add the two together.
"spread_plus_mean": 37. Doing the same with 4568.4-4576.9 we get 36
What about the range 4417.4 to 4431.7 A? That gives 41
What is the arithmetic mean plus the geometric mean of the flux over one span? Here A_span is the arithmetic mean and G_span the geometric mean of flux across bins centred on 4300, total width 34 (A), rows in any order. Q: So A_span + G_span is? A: 70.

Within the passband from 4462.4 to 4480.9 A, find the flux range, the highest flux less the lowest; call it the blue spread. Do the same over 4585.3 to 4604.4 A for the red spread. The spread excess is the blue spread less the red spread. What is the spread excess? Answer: 18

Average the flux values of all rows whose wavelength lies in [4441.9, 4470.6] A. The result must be 32.5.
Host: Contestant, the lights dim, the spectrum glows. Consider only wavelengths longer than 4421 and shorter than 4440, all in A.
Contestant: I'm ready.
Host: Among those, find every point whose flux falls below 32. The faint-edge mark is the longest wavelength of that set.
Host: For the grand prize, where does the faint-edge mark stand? 4436.78 A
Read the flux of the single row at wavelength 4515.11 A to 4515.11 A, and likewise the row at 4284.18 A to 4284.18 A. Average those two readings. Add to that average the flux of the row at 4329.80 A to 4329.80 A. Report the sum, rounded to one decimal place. 62.6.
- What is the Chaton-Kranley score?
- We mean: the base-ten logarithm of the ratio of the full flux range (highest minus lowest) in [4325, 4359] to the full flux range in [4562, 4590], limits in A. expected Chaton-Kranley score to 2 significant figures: 1.4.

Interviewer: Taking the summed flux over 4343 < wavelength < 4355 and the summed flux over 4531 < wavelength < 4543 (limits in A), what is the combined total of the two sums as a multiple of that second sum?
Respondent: 2.01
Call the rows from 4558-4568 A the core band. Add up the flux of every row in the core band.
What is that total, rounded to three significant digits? 163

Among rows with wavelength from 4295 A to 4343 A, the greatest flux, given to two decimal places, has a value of 237.40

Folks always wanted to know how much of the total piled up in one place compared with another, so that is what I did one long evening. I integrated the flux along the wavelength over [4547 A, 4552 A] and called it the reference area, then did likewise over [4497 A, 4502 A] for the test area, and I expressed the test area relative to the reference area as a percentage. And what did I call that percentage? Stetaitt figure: 108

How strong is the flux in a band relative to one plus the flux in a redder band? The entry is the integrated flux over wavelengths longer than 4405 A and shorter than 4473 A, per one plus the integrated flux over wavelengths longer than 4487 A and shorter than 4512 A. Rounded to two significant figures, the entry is 2.6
